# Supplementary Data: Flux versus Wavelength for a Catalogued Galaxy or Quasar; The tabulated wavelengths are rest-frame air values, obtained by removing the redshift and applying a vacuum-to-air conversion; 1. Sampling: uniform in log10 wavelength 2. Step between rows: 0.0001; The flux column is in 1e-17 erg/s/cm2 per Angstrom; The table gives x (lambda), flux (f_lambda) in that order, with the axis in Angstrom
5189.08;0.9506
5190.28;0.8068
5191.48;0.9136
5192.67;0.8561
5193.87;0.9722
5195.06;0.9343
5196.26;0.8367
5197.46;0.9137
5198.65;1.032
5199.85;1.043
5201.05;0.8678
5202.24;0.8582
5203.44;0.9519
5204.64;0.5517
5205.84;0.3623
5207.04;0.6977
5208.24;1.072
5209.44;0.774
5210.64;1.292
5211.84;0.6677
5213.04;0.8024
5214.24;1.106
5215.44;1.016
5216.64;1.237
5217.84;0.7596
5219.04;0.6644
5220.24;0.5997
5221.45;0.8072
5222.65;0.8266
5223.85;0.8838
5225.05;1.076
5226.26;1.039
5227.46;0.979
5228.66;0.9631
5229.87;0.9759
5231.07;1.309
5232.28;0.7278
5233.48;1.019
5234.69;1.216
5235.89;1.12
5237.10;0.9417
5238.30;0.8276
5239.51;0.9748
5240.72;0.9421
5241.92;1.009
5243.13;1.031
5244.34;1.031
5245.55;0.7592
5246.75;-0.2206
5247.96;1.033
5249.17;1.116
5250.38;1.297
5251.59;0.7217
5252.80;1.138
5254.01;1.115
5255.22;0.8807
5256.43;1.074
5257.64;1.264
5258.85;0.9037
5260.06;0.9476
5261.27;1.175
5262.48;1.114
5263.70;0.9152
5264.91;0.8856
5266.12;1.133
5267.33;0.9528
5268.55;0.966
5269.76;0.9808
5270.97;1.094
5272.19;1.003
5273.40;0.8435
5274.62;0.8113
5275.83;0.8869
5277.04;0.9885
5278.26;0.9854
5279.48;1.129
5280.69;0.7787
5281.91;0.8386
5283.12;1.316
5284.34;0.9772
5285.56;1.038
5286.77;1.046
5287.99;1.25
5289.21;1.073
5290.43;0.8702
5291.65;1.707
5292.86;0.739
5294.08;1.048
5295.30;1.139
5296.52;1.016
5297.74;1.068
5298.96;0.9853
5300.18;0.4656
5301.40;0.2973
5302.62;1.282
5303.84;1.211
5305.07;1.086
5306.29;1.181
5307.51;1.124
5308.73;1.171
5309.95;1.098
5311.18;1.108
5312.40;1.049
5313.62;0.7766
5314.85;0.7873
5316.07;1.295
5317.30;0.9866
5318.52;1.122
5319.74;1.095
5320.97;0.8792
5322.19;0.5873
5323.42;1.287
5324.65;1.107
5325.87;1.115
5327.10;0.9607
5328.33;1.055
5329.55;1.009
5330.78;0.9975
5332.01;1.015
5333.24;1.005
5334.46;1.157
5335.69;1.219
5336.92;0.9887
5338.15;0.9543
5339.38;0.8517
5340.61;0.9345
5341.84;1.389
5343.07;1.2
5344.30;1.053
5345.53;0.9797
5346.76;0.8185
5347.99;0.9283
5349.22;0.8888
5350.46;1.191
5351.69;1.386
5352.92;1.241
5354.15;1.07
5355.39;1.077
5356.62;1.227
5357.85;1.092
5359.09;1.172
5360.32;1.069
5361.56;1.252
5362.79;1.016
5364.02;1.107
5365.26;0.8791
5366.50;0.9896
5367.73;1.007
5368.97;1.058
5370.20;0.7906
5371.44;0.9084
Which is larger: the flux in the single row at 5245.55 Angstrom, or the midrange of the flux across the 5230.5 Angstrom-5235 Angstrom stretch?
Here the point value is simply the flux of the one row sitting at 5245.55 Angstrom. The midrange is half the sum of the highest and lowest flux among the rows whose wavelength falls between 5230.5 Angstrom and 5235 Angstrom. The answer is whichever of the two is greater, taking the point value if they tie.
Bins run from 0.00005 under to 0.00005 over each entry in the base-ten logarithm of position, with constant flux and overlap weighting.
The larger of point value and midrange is 1.02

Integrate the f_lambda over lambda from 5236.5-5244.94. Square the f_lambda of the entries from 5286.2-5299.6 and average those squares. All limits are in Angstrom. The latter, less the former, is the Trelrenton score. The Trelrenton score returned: -6.9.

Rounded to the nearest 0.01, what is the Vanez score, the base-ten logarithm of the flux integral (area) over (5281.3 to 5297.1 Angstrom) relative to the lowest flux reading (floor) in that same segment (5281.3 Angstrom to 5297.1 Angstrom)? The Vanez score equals 1.36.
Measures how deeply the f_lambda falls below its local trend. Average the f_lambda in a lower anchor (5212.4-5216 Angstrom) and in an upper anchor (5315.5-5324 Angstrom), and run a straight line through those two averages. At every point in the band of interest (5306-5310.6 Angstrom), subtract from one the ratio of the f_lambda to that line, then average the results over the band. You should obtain -0.11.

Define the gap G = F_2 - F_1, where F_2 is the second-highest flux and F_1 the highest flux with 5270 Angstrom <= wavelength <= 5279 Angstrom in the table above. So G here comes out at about -0.091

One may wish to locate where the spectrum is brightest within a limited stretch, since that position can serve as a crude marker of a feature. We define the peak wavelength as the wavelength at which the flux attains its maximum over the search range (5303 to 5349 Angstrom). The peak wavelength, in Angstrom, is 5341.84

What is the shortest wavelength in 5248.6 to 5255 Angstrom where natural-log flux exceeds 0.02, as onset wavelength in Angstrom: 5249.17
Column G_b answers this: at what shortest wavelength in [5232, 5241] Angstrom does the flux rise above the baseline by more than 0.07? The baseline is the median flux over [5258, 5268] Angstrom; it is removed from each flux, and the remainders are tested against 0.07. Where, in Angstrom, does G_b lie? 5234.69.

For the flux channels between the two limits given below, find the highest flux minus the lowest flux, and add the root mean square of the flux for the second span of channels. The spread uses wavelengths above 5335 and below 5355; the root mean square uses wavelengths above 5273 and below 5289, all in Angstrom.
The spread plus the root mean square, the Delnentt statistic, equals 1.57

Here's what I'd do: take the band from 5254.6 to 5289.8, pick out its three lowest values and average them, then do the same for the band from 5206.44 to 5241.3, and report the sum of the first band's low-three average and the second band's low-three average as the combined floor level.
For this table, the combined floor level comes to 1.45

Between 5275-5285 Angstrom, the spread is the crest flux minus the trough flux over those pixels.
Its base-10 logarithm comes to -0.3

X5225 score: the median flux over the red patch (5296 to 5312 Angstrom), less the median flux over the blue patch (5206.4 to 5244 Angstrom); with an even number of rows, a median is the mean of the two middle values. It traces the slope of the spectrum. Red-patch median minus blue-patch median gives 0.12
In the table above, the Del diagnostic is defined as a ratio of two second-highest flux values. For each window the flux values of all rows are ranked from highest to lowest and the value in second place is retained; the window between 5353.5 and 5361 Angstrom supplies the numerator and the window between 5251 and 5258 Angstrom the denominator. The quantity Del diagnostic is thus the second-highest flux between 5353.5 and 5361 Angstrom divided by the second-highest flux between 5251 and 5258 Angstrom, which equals 1.03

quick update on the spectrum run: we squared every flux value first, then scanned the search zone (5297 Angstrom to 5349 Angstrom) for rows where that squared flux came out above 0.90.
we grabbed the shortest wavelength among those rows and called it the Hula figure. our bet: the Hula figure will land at 5297.74 Angstrom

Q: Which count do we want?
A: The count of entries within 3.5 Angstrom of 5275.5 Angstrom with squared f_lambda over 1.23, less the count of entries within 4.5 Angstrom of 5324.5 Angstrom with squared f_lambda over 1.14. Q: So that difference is -3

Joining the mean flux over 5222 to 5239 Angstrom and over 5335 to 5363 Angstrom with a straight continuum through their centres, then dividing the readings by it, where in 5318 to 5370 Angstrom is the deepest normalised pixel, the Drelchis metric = 5322.19 Angstrom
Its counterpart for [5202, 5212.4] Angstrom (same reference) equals 5205.84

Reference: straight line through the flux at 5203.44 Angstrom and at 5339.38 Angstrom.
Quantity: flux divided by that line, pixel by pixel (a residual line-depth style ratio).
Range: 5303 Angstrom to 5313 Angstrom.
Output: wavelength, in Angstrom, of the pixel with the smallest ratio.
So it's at 5312.40 Angstrom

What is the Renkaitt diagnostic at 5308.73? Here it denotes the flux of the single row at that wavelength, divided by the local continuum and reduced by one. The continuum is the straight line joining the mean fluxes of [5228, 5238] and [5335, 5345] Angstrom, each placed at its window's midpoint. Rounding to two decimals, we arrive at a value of 0.10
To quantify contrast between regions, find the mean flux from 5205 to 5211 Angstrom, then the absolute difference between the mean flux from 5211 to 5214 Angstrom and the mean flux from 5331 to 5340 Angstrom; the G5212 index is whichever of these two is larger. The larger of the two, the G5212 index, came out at 0.8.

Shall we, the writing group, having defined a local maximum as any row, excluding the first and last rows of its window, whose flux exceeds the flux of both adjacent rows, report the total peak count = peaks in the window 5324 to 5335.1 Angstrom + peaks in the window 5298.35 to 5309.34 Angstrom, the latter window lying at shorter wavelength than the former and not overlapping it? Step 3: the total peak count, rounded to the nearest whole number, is 5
